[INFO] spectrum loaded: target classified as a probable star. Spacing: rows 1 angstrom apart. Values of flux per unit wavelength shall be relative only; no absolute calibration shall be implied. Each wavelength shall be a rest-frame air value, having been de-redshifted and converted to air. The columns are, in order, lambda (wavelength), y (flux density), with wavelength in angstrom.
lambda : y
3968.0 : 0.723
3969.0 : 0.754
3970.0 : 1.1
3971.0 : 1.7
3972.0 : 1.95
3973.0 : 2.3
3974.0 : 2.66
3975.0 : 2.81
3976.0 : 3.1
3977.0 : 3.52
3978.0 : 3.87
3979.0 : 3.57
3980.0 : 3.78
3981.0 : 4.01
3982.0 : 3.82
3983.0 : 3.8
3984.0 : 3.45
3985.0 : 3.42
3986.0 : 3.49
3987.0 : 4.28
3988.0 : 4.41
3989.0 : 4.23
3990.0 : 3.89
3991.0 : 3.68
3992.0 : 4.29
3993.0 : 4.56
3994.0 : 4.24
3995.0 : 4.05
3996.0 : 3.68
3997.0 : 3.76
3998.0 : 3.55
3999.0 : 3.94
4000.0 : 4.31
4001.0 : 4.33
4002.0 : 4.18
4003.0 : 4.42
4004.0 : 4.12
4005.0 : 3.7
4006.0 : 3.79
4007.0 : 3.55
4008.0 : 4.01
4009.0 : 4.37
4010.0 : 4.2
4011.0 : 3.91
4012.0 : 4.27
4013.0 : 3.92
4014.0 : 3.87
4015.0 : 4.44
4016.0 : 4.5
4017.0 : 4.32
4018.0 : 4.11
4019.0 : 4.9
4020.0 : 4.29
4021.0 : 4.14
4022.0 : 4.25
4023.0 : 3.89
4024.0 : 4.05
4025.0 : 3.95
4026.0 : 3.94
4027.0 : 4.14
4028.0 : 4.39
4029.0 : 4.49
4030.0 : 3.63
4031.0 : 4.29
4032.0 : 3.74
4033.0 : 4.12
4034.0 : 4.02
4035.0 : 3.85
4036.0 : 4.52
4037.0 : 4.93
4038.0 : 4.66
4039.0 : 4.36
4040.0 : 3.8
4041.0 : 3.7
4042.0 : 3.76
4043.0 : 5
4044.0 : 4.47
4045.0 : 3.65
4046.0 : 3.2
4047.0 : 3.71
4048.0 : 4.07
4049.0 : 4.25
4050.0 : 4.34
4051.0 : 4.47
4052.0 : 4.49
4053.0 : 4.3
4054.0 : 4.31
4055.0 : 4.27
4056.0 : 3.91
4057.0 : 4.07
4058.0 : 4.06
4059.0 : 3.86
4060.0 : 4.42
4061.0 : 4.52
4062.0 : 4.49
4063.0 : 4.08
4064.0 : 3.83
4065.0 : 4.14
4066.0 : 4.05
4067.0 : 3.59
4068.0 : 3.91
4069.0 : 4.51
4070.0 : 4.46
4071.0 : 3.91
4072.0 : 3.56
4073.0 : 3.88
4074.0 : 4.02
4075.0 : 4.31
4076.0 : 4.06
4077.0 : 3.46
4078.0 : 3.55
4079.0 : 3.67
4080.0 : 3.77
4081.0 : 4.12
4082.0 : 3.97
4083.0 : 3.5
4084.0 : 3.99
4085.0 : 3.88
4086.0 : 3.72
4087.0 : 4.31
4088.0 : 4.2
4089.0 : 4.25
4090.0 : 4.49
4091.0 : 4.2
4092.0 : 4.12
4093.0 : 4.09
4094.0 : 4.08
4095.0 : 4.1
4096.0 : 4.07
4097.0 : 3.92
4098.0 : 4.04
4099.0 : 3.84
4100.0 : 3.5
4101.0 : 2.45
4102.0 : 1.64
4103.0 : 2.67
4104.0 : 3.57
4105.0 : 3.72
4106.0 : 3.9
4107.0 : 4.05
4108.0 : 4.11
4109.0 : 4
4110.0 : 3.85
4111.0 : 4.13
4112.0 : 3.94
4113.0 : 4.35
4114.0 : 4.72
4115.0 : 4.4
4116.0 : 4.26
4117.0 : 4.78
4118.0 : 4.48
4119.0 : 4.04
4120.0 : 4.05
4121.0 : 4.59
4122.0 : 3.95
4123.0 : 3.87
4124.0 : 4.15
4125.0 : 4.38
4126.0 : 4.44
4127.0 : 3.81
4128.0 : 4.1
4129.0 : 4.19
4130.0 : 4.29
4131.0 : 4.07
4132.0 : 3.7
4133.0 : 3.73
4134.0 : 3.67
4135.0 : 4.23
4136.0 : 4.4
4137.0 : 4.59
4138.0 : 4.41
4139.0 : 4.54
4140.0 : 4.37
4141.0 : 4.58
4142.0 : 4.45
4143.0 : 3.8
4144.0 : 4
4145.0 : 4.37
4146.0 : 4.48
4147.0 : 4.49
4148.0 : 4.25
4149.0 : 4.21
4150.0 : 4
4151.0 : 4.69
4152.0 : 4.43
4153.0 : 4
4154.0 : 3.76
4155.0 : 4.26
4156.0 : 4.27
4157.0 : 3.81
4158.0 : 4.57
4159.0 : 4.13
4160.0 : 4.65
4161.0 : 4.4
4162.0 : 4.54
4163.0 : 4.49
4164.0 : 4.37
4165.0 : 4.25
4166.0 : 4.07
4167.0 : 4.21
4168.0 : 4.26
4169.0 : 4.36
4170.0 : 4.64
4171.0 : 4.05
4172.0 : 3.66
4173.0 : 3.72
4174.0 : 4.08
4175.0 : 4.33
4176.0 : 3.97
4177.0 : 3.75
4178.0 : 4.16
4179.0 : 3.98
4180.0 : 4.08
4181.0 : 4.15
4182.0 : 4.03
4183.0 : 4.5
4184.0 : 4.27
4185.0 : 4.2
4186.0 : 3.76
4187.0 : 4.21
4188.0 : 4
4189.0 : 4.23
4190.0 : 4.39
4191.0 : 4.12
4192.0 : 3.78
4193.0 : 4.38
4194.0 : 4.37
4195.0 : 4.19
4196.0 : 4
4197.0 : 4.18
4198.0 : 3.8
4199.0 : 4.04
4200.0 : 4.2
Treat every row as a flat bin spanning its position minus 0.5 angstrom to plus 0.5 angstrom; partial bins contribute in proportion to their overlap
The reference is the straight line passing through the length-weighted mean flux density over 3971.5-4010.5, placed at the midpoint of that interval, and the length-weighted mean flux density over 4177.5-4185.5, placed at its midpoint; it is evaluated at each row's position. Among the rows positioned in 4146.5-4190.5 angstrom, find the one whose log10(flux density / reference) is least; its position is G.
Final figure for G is 4172.0 angstrom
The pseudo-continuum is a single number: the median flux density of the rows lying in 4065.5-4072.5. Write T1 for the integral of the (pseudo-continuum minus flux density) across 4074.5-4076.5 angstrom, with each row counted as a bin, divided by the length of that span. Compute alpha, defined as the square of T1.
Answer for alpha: 0.08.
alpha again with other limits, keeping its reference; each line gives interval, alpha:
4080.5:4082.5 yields 0.02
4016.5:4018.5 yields 0.09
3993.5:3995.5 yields 0.06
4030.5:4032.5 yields 0.01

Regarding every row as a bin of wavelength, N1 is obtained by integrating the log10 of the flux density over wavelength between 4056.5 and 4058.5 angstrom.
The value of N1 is 1.22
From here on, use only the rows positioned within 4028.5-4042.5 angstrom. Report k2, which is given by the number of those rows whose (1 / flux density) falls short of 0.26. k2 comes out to 9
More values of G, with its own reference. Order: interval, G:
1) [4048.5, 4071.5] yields 4067.0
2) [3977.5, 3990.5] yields 3985.0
